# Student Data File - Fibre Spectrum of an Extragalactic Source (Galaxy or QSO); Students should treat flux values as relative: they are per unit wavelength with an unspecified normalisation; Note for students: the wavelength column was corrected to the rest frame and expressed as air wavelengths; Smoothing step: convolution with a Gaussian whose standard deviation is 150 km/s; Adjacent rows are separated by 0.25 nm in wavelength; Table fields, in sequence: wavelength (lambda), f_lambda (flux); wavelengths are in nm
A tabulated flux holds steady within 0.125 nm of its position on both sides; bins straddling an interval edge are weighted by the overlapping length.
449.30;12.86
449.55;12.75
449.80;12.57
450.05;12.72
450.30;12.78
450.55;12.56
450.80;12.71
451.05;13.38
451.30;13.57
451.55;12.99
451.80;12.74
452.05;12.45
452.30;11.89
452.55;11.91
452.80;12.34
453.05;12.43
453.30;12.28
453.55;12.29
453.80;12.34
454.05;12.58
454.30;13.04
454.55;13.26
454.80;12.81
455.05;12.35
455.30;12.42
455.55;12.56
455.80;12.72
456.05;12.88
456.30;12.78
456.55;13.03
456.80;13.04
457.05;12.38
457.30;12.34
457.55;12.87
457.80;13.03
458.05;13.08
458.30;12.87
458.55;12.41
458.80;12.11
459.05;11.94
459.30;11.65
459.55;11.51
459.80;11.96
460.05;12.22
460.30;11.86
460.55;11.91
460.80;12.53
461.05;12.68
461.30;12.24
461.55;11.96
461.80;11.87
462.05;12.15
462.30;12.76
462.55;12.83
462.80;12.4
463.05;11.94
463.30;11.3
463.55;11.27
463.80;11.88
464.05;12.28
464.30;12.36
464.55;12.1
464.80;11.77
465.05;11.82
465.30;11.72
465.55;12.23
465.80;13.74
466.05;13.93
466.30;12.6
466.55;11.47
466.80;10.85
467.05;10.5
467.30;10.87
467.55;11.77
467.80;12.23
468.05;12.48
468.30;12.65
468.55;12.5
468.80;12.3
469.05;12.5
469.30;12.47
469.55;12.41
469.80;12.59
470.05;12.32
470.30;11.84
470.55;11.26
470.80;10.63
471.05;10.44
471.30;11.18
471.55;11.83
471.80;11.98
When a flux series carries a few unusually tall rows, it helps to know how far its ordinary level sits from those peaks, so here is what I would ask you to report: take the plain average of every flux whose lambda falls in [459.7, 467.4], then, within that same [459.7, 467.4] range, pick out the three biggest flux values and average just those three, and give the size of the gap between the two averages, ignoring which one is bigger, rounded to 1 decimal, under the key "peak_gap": 1.4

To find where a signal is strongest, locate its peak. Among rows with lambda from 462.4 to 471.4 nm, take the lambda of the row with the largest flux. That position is 466.05 nm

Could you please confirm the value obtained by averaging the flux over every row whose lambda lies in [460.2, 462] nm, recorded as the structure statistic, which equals 12.2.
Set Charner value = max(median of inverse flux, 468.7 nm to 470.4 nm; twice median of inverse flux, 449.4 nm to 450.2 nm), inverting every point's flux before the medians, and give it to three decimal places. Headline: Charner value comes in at 0.157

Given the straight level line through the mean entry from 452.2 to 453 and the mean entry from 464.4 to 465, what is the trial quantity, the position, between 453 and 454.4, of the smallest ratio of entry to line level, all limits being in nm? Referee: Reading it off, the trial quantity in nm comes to 453.30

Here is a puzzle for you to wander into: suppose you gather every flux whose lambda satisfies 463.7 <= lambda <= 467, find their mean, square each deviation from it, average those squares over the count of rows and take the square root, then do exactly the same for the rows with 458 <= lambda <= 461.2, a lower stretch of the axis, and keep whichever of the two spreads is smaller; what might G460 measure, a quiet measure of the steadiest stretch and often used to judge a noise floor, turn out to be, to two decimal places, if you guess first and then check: 0.46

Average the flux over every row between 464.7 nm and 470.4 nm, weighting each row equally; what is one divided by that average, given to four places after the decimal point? 0.0823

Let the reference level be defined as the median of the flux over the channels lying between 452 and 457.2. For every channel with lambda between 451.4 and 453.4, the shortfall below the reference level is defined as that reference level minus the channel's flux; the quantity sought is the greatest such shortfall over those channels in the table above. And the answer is 0.6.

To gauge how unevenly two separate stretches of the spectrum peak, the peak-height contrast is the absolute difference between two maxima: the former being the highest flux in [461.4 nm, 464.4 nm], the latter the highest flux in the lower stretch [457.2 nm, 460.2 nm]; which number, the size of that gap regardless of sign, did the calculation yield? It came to 0.25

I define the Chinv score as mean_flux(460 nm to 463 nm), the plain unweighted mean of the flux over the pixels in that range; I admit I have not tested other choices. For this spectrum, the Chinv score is 12.3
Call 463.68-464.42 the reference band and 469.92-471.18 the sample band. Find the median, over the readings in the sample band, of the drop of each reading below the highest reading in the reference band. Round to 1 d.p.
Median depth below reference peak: 1.1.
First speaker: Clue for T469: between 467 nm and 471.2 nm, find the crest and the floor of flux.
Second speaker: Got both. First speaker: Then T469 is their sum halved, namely 11.5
